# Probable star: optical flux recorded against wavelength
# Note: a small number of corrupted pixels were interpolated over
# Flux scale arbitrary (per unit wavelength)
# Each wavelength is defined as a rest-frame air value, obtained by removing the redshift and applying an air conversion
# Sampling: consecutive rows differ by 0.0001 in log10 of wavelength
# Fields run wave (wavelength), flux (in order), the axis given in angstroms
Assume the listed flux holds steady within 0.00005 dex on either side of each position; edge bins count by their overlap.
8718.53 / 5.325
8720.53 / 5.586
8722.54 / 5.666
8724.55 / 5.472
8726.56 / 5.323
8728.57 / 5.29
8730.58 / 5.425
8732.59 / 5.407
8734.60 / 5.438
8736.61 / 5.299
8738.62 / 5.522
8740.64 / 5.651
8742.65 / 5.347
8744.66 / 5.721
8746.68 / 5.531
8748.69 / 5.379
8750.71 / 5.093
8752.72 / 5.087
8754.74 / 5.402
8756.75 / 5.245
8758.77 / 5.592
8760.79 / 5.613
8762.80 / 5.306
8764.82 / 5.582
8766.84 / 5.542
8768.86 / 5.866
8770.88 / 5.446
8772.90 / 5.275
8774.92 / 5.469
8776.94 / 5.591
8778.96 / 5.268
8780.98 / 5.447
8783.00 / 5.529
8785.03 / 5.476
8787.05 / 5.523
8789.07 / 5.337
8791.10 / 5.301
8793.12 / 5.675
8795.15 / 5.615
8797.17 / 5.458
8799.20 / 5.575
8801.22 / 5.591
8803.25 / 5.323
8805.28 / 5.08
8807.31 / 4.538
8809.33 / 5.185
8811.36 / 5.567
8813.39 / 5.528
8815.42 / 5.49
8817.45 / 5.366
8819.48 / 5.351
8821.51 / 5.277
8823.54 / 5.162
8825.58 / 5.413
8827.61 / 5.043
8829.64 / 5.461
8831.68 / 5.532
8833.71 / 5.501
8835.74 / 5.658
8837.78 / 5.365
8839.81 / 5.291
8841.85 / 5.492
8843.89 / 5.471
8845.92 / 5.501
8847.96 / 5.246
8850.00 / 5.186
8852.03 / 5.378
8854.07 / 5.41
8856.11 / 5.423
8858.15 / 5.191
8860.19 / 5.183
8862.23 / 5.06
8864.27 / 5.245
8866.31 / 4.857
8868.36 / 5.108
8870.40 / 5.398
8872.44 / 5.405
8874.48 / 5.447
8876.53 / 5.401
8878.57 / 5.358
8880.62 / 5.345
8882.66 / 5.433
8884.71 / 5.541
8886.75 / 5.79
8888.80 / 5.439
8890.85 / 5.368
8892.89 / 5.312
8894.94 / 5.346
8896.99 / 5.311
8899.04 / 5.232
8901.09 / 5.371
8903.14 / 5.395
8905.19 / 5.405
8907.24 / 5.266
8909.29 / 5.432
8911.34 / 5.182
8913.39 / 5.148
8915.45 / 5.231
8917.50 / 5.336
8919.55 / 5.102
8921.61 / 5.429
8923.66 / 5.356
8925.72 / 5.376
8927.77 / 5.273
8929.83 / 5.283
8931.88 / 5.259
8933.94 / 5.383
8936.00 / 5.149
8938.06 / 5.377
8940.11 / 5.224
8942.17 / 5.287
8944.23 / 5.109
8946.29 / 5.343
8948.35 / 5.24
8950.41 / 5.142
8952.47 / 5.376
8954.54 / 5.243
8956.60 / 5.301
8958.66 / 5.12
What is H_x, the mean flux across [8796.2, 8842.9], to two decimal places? 5.36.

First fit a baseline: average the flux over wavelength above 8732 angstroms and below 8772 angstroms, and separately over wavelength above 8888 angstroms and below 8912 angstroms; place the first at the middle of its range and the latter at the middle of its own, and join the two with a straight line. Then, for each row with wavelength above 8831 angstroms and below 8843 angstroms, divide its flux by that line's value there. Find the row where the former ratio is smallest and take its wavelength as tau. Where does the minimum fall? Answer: 8839.81 angstroms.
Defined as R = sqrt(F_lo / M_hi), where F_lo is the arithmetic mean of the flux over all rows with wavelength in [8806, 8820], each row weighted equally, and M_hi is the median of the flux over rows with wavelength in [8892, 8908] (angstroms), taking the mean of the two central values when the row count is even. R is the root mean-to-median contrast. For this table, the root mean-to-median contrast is 0.996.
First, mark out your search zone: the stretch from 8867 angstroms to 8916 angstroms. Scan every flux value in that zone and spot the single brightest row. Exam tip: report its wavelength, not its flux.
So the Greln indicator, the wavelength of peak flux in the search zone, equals 8886.75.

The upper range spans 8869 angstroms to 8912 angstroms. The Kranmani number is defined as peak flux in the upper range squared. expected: 33.5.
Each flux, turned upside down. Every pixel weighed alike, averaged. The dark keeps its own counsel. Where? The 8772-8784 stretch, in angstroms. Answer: 0.184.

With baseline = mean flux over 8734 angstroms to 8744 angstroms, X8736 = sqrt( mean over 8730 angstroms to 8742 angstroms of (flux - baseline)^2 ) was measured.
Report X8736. 0.11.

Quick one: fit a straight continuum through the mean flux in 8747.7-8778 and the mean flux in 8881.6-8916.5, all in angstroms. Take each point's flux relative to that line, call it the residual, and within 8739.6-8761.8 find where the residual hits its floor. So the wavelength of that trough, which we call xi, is 8752.72 angstroms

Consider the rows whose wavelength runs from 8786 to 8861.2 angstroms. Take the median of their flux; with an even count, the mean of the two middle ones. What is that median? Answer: 5.41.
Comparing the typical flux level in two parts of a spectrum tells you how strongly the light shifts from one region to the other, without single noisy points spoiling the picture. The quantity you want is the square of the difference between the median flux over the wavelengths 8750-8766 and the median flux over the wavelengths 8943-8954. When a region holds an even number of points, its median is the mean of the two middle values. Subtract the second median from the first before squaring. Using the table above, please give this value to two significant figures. 0.013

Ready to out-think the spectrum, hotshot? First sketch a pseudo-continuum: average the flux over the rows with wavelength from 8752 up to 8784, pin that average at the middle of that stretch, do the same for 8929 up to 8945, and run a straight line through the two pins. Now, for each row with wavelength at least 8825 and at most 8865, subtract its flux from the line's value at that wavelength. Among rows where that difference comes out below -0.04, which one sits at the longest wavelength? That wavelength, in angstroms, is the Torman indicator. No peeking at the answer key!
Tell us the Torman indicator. 8856.11 angstroms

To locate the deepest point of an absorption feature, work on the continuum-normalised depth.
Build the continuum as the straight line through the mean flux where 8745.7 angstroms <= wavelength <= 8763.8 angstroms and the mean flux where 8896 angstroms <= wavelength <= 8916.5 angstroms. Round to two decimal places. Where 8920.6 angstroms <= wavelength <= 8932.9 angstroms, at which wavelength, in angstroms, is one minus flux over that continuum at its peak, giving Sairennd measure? 8931.88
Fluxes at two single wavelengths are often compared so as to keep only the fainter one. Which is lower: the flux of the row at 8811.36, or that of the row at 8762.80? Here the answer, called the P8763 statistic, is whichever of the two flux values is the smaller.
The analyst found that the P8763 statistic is 5.31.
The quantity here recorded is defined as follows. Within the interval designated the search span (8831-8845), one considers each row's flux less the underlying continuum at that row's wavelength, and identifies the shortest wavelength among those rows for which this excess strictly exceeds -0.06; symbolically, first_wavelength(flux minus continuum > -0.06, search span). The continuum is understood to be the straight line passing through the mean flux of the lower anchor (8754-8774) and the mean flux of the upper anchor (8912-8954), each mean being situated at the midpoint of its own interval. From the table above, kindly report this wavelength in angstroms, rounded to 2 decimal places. 8831.68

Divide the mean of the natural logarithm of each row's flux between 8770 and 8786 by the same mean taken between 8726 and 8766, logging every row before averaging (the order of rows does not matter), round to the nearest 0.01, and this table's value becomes 1.00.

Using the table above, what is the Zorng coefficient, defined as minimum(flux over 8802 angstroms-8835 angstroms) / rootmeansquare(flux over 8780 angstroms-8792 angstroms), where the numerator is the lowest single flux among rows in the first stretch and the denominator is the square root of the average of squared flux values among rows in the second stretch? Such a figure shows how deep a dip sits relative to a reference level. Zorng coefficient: 0.83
